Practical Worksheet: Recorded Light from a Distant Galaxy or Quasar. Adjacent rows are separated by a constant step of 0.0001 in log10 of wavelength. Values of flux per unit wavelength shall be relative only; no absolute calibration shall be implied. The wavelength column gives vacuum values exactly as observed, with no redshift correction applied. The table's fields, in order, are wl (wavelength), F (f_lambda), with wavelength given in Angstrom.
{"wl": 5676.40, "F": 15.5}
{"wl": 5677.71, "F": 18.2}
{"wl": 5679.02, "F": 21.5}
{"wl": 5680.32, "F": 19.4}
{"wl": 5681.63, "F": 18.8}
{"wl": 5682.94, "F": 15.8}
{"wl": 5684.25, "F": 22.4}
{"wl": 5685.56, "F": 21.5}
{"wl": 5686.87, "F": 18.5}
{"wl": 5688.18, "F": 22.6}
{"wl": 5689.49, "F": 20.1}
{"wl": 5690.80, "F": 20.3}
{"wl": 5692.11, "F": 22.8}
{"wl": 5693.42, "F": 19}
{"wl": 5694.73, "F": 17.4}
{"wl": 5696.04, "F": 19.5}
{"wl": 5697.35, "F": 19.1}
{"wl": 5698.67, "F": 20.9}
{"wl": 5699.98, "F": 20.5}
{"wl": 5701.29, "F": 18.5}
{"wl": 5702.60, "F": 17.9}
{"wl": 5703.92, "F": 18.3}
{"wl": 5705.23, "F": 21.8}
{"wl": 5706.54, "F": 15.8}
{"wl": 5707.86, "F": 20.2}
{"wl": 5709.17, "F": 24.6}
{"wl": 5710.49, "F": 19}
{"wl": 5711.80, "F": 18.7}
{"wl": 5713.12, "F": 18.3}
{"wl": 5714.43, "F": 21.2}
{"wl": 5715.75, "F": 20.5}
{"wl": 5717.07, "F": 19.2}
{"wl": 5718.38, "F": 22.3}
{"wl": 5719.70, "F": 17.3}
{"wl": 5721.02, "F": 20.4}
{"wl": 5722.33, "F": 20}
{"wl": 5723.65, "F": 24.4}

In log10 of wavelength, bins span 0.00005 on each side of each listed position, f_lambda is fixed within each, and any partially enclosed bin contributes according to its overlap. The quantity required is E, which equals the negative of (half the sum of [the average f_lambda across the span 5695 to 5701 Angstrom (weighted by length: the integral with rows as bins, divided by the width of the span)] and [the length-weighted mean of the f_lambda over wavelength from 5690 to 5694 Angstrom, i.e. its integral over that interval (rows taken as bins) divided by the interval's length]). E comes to -20.2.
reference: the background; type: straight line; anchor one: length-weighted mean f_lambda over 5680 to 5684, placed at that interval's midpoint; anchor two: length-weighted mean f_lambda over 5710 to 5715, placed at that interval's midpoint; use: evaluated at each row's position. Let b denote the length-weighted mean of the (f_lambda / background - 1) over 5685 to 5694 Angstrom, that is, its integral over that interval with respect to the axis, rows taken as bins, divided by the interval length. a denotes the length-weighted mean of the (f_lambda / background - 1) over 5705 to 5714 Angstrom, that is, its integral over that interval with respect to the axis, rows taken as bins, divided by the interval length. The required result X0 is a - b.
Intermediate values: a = 0.027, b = 0.115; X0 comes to -0.09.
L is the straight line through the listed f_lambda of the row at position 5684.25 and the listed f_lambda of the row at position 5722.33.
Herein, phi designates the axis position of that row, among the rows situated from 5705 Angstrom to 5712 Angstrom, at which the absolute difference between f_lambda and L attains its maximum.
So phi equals 5706.54 Angstrom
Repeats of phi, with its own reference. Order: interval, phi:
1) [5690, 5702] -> 5694.73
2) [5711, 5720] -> 5719.70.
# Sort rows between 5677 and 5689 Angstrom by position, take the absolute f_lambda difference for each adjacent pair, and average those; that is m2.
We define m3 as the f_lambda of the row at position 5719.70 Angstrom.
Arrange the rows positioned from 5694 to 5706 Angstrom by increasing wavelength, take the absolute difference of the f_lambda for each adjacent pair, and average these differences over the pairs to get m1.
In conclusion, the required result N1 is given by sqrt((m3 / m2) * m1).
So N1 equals 2.87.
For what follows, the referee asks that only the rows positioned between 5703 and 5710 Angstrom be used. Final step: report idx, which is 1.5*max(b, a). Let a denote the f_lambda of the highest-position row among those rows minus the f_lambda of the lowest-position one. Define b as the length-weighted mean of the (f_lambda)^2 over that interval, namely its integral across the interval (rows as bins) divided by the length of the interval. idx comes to 614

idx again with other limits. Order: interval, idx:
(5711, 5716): 578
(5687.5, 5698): 610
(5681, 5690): 605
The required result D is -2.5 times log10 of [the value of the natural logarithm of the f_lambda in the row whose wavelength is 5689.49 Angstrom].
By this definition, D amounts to -1.19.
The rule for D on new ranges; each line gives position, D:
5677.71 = -1.16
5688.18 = -1.23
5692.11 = -1.24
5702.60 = -1.15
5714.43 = -1.21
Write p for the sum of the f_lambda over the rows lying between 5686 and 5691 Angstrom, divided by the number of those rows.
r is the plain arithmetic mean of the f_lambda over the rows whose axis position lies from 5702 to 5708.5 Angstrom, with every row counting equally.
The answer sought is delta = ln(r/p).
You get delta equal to -0.08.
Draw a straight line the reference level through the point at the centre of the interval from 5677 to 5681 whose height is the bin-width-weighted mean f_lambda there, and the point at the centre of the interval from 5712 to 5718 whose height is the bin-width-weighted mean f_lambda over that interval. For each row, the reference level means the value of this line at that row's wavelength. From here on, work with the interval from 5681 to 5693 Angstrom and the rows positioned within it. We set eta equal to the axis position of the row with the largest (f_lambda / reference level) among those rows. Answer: 5692.11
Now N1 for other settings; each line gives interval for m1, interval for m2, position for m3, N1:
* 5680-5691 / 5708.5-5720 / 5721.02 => 4.70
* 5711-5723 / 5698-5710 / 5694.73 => 3.68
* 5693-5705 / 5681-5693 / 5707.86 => 2.87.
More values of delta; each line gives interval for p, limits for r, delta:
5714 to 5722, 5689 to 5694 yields 0.02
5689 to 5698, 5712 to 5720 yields 0.00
